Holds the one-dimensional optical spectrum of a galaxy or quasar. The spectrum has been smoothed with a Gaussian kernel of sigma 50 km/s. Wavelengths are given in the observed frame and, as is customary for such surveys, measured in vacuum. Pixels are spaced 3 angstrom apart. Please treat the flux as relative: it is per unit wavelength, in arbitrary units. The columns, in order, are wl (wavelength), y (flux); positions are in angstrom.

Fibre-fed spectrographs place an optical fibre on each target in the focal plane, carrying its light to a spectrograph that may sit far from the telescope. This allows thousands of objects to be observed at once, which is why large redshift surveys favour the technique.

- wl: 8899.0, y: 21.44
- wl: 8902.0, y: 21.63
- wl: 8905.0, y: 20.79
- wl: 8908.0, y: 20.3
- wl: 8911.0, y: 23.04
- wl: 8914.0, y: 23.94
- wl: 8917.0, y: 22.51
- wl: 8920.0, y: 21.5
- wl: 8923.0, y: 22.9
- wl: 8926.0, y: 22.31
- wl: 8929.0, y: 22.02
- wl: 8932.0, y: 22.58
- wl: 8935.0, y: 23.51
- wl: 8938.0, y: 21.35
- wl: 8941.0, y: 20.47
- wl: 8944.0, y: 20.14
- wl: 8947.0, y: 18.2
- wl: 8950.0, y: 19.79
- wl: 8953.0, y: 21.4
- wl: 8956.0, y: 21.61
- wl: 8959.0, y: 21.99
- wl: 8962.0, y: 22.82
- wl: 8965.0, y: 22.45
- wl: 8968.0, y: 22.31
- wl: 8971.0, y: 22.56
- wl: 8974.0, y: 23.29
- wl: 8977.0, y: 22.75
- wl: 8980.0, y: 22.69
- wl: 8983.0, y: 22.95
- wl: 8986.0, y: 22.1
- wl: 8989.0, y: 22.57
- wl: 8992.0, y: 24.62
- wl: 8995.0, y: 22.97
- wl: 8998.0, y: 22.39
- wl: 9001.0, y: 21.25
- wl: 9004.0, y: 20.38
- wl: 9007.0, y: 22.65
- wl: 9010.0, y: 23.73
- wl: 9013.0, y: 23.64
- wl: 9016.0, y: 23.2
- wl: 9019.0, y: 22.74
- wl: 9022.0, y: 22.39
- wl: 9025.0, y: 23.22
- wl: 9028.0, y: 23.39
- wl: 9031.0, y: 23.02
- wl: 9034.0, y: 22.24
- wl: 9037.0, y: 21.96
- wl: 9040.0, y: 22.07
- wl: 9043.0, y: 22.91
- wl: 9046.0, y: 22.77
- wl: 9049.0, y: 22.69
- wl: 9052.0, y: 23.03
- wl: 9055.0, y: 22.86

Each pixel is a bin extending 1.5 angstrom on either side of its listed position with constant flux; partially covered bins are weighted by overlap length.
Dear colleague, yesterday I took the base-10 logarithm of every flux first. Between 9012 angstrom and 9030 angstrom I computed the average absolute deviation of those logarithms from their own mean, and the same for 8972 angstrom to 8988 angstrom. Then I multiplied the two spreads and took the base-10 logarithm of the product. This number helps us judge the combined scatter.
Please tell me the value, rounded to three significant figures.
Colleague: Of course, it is -4.43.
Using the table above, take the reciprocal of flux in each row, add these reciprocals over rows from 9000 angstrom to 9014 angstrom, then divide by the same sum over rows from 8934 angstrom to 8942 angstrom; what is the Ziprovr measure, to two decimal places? 1.63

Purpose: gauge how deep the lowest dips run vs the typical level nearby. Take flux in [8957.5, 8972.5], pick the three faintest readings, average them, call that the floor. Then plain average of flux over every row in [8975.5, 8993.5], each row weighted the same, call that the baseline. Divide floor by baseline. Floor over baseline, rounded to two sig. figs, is 0.97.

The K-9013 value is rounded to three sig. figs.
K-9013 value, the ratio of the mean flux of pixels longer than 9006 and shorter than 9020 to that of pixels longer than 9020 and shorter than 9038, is 1.02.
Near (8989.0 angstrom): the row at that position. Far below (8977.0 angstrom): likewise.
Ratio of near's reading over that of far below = 0.99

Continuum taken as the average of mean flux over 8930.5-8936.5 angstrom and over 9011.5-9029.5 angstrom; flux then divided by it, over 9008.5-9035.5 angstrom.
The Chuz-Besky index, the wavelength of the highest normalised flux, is 9010.0 angstrom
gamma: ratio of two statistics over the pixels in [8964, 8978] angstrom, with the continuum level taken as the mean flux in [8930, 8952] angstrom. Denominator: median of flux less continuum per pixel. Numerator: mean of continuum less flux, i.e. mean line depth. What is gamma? -1.07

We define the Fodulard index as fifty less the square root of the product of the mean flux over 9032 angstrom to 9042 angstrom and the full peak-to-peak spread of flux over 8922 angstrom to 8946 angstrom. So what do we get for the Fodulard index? 41.4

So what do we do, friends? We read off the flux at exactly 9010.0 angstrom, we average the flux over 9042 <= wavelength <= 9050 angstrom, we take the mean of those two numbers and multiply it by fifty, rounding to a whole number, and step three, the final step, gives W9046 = 1163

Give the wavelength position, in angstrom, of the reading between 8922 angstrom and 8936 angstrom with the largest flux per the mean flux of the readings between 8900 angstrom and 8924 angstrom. 8935.0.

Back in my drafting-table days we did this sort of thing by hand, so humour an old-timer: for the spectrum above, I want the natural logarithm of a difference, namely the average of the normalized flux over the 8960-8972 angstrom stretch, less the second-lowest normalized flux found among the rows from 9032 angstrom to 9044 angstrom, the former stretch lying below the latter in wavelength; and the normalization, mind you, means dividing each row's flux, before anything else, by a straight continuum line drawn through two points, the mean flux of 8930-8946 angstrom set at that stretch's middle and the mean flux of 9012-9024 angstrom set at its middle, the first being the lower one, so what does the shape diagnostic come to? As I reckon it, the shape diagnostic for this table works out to -2.6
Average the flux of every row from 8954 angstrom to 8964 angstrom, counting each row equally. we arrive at 22.1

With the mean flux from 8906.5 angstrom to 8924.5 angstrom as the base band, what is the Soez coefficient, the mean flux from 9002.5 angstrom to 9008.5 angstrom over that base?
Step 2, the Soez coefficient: 0.96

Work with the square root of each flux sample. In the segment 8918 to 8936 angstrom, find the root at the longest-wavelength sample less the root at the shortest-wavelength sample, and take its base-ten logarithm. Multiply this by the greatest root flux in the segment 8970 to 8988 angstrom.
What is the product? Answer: -3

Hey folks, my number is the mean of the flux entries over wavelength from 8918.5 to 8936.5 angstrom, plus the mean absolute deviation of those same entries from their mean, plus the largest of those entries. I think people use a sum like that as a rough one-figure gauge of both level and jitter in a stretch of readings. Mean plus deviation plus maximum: 46.51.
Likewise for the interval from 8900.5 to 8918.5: 47.10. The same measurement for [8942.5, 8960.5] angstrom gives 43.66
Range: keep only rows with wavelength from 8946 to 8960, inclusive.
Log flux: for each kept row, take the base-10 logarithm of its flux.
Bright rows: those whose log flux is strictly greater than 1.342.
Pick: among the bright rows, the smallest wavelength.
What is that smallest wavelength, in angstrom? 8959.0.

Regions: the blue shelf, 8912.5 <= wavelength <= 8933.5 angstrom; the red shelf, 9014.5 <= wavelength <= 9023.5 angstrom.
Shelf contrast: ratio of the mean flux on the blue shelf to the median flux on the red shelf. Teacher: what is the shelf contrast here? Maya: 0.99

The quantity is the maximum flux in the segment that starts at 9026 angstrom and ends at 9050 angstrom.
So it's 23.39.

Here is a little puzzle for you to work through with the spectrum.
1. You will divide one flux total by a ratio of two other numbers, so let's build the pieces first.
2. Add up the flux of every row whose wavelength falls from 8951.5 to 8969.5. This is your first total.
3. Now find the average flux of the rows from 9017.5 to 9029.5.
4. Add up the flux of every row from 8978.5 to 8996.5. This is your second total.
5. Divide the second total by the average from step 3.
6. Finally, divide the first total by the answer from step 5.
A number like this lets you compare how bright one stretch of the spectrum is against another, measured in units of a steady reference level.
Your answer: 22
